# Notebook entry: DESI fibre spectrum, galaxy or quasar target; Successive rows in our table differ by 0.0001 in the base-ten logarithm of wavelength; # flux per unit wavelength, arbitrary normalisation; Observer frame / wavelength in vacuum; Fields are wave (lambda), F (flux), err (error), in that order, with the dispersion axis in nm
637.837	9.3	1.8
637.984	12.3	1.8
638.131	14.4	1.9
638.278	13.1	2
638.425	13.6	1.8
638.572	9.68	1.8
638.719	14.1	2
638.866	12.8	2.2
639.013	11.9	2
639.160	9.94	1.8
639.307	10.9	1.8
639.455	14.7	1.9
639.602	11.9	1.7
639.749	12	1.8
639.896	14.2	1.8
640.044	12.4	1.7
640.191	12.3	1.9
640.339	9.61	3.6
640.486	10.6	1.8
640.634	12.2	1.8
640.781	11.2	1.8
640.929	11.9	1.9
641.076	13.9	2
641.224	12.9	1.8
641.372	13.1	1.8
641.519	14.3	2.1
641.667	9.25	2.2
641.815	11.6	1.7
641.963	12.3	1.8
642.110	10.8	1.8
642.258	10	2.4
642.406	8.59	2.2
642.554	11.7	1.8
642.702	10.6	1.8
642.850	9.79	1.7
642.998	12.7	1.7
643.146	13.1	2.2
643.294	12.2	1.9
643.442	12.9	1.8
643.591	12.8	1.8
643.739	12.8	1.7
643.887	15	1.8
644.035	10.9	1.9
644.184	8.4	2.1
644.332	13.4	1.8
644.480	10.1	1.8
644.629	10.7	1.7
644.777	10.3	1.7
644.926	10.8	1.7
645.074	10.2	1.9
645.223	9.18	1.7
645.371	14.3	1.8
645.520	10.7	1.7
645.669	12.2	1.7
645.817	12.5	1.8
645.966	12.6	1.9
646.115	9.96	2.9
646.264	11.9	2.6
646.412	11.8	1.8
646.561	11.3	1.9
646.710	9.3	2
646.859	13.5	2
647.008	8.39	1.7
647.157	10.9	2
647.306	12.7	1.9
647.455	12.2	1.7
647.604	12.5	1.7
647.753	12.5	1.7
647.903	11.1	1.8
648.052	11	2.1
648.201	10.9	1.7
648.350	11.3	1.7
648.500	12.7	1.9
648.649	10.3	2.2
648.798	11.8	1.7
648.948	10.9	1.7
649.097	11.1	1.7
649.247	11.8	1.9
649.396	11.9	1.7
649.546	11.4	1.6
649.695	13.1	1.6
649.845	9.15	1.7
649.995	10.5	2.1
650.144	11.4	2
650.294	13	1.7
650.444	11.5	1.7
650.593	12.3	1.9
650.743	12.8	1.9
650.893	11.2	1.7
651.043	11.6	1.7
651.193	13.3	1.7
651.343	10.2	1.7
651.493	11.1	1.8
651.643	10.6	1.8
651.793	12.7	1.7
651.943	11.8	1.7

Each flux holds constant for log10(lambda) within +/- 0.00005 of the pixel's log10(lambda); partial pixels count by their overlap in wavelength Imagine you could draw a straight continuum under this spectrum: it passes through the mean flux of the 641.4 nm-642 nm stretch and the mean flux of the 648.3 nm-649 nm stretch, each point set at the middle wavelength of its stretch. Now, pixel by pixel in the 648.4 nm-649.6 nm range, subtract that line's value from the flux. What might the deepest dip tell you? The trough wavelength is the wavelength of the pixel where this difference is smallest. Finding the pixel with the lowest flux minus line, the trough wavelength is 648.649 nm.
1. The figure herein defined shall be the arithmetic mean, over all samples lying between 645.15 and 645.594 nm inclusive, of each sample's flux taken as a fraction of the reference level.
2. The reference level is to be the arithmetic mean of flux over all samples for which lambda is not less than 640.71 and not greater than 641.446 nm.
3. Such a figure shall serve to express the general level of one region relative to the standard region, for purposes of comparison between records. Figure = 0.90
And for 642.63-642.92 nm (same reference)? 0.81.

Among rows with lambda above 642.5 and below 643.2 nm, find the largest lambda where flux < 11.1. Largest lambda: 642.850 nm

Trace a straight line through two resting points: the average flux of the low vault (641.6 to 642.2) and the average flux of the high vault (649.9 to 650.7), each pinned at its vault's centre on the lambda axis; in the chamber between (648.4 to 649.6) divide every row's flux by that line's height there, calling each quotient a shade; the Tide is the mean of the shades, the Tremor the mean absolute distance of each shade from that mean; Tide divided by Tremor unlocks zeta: 20.3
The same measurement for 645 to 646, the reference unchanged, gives 8.4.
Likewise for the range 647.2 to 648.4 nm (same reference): 16.2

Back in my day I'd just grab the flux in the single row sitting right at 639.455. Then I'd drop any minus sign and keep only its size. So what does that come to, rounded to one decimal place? 14.7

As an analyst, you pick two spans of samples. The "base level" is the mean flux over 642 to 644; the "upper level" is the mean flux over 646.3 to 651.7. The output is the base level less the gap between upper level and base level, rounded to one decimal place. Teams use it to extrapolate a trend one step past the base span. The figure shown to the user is 12.1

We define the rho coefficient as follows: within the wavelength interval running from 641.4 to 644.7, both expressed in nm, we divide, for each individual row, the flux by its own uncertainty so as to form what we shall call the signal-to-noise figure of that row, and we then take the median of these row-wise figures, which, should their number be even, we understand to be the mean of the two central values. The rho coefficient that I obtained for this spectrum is 6.36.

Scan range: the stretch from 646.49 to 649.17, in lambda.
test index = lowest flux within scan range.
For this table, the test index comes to 8.39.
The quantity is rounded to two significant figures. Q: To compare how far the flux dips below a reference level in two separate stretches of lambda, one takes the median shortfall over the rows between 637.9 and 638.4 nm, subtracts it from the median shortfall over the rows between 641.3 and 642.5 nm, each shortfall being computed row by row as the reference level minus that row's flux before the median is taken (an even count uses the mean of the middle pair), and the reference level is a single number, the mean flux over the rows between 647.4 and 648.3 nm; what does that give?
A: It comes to 1.9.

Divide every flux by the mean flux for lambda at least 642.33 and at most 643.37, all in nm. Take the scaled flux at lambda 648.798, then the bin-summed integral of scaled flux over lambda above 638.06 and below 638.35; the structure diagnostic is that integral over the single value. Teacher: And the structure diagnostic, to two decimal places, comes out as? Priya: 0.34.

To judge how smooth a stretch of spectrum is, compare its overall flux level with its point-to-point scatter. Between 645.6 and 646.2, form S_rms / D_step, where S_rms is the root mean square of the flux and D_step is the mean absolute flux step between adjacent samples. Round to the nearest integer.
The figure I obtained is 12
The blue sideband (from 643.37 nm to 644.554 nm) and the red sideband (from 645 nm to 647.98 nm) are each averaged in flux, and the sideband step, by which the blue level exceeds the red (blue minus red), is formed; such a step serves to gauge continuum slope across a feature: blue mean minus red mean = 0.55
